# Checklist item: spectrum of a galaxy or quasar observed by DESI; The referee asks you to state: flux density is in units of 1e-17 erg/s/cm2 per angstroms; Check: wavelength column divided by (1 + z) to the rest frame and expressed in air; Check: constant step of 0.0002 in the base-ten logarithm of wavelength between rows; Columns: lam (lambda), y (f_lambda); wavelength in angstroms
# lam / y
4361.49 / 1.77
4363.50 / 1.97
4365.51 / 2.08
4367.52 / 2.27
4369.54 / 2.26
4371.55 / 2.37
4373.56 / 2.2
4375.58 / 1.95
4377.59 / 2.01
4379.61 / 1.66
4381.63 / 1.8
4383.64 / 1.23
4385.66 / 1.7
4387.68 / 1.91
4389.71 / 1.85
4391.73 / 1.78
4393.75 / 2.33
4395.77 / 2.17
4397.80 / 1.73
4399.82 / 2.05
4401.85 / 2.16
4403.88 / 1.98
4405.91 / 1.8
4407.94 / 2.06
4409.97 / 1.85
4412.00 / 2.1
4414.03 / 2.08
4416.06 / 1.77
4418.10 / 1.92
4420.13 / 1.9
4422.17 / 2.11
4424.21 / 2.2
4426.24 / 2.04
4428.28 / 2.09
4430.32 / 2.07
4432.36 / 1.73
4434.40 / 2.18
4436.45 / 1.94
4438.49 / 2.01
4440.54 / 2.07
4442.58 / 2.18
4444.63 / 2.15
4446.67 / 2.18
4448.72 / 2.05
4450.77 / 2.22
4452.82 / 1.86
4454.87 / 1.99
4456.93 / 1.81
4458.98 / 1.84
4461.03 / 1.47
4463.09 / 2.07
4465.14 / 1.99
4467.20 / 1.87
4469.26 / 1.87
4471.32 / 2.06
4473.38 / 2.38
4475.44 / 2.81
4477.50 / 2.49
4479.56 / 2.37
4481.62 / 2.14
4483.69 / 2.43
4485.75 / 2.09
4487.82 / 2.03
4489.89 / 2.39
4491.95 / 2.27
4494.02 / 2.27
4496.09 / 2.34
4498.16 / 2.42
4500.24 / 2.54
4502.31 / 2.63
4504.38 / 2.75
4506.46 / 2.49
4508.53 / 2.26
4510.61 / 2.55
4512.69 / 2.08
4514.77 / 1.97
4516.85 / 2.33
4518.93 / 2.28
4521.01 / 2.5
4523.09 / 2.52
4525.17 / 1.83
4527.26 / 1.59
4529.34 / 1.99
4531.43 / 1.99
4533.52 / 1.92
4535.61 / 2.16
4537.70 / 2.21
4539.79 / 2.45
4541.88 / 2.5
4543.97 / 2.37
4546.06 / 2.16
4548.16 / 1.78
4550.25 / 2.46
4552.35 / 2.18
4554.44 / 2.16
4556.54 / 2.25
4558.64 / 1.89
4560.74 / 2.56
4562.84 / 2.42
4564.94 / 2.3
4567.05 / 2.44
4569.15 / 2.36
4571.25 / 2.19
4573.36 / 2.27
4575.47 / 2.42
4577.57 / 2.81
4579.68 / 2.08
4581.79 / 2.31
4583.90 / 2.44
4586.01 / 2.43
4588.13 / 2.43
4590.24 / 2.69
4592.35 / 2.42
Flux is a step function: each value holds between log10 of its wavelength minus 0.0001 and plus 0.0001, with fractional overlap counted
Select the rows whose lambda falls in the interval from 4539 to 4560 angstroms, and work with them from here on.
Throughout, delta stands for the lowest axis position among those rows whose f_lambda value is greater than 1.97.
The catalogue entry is 4539.79 angstroms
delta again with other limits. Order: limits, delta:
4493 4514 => 4494.02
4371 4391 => 4371.55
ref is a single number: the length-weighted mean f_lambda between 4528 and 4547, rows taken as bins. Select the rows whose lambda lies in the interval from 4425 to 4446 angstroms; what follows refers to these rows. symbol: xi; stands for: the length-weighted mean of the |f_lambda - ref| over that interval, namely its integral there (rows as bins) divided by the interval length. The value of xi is 0.14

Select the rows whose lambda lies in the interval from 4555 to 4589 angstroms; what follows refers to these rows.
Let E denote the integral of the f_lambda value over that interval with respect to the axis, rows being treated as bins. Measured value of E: 80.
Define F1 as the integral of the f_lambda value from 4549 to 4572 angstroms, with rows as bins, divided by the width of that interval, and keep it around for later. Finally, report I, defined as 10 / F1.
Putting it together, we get 4.4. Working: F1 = 2.3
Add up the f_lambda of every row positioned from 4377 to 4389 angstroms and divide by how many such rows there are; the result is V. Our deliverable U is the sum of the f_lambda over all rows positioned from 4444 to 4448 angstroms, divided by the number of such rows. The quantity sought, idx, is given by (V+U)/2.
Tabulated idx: 1.94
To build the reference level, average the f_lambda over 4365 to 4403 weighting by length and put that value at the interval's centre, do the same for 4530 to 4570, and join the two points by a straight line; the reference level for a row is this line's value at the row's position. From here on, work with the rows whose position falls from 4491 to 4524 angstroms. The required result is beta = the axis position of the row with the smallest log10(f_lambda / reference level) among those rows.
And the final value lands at 4514.77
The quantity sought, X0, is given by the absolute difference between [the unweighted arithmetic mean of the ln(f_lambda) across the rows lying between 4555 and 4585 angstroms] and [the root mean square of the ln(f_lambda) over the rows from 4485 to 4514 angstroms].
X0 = 0.016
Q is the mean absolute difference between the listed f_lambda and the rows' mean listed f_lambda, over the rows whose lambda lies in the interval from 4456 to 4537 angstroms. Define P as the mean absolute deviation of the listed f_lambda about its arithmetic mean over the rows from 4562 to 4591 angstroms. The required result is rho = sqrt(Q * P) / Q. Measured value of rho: 0.70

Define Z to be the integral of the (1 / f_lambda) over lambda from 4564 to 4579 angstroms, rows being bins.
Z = 6.3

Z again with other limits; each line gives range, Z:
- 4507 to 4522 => 6.6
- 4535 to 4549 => 6.3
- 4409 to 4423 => 7.2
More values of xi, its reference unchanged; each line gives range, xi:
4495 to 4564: 0.24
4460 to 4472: 0.30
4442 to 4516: 0.23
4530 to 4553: 0.18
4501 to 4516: 0.30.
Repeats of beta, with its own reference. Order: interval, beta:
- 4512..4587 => 4527.26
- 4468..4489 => 4469.26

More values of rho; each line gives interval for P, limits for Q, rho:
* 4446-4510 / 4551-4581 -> 1.21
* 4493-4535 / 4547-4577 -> 1.24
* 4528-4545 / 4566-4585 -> 1.14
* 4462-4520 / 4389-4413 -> 1.14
